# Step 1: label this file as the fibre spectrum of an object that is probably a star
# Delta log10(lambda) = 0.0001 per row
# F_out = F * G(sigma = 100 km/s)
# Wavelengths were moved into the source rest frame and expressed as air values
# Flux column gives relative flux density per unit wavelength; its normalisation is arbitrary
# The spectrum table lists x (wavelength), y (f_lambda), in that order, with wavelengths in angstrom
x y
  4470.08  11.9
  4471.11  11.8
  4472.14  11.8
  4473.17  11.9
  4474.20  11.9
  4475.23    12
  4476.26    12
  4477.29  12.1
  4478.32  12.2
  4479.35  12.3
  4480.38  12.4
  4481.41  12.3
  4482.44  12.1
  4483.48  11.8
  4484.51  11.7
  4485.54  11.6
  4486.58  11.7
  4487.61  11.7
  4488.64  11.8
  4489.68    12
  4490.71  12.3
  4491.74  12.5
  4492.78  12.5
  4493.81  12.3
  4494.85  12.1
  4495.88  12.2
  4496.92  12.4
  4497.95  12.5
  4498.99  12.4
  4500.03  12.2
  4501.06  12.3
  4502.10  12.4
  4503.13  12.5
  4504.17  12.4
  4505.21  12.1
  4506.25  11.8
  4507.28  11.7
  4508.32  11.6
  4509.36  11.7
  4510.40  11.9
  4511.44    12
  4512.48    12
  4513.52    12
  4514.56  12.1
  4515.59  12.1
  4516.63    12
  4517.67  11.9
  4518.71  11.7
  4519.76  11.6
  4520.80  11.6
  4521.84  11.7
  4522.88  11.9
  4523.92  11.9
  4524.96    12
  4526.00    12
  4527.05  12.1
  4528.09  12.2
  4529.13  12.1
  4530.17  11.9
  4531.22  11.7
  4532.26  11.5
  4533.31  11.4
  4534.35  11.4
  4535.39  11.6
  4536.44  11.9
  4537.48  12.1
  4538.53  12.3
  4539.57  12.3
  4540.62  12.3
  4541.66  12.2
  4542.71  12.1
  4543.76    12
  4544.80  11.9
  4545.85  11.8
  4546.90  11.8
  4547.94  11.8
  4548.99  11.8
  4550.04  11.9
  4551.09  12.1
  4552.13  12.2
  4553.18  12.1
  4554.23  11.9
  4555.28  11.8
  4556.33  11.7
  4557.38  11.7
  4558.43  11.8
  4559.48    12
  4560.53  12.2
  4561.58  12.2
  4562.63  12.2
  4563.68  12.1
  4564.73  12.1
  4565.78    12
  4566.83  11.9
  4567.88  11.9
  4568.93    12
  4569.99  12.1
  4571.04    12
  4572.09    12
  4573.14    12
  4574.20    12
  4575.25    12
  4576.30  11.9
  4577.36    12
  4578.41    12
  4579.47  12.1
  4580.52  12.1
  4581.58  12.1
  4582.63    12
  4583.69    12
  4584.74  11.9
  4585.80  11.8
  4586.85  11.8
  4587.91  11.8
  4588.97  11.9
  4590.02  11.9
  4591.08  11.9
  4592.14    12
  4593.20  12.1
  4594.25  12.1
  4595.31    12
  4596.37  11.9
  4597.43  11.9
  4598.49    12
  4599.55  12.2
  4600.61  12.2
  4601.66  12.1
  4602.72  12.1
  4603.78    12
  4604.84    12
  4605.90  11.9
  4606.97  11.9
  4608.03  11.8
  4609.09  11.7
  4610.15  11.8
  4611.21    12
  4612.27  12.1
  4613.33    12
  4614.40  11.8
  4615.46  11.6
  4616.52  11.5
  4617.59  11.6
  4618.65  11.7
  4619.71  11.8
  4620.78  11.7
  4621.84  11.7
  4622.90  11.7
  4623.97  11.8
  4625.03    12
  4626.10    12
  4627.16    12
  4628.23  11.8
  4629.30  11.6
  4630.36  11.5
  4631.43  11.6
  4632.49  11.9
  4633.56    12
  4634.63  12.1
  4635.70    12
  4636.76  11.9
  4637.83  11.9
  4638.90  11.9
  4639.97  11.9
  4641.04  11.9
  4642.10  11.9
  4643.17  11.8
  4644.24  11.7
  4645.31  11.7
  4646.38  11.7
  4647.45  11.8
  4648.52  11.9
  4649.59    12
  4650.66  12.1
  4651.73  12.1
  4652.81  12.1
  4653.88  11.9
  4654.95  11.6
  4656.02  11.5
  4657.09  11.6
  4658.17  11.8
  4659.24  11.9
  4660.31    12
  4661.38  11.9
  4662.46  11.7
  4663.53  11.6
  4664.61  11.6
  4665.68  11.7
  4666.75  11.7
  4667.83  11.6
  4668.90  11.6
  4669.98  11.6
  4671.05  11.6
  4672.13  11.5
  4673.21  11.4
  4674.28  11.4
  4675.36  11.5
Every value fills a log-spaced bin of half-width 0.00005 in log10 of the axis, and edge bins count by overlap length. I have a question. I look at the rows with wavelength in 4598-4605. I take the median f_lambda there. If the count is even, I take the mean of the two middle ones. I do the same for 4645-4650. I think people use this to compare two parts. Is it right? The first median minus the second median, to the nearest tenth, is 0.3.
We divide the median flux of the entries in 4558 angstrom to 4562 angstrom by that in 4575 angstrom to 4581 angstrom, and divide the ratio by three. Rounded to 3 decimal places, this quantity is 0.336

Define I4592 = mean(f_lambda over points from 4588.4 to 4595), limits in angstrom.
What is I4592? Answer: 11.98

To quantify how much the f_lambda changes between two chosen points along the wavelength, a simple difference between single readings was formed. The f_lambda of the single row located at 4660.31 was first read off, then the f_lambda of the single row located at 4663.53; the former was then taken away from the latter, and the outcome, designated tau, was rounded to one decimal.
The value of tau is -0.4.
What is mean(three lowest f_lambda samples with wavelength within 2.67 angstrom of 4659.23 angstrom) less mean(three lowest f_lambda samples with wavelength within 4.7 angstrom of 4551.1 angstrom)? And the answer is -0.03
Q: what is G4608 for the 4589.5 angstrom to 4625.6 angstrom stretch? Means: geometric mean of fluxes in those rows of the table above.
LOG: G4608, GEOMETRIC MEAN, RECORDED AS 11.90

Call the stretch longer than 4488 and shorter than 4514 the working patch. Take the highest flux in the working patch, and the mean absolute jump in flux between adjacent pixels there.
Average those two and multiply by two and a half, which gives 15.8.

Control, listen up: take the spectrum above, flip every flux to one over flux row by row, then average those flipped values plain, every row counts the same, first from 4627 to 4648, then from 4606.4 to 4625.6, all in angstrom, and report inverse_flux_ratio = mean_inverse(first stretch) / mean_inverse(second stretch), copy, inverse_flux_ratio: 1.00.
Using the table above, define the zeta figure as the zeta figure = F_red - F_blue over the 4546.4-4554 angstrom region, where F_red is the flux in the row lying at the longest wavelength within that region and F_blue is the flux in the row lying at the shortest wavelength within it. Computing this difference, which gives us 0.30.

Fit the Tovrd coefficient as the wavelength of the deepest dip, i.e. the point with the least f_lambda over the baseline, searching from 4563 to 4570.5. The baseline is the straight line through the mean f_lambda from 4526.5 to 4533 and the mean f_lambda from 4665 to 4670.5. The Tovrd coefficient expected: 4566.83 angstrom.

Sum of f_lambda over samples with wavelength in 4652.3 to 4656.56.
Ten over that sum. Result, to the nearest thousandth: 0.212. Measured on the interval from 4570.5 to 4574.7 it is 0.208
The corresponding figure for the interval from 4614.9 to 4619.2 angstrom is 0.216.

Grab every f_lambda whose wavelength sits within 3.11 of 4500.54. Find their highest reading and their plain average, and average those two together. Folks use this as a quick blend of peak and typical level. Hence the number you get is 12.4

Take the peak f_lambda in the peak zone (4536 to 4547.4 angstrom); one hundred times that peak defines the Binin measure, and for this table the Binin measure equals 1230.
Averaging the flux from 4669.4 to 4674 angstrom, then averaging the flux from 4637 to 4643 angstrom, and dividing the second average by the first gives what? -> 1.033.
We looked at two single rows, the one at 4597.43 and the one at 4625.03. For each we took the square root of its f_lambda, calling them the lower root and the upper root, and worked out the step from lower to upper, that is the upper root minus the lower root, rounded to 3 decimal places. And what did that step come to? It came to 0.014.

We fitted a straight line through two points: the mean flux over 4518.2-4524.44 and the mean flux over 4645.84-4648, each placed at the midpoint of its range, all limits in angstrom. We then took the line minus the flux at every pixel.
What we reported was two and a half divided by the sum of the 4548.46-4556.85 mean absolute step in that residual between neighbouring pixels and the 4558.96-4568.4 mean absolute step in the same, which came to 13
